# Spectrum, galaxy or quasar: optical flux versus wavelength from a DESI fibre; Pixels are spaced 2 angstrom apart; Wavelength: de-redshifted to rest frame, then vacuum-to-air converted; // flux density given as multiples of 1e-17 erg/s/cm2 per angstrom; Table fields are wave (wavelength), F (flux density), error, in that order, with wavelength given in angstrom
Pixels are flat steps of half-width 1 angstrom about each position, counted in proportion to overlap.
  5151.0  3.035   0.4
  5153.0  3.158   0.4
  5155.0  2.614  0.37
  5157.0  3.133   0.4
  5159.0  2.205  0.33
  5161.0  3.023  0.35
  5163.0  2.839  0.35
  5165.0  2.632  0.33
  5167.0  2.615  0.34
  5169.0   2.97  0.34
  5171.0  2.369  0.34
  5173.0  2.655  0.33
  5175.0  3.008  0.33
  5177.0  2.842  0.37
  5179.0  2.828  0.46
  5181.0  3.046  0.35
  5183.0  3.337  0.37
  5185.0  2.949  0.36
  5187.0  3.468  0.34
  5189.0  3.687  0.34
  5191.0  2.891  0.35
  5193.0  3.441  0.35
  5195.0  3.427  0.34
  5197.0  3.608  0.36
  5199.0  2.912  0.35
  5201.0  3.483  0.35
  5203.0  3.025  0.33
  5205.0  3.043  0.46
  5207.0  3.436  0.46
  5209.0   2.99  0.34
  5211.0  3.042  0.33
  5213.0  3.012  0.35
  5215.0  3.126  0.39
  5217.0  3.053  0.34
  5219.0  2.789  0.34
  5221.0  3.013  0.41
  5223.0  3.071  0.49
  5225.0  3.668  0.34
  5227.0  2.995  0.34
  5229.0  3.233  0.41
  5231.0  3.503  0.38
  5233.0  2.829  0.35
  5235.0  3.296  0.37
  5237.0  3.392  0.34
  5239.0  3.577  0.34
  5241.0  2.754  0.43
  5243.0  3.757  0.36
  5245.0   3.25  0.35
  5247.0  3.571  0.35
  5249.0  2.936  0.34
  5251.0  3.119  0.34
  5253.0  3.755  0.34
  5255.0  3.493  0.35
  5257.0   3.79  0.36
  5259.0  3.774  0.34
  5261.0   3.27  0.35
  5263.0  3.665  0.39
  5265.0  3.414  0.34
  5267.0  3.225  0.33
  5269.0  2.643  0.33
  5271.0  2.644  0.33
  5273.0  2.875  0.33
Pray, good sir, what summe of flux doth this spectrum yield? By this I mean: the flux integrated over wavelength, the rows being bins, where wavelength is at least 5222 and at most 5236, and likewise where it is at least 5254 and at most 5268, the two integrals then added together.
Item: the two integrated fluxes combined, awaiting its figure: 94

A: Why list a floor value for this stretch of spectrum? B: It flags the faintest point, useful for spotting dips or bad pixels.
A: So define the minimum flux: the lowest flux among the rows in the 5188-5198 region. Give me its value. 2.891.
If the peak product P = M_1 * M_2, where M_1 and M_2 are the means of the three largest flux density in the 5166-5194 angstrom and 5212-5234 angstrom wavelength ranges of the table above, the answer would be 12.2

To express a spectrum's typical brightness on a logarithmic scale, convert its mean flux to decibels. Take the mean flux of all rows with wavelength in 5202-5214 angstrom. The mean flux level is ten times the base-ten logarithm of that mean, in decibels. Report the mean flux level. 4.90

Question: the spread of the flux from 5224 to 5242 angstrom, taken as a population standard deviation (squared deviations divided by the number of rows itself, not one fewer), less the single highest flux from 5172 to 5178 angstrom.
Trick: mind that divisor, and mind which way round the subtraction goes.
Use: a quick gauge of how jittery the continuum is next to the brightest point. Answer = -2.7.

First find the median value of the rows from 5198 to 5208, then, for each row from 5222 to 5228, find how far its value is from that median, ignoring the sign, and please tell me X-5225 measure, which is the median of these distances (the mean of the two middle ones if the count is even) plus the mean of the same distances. 0.28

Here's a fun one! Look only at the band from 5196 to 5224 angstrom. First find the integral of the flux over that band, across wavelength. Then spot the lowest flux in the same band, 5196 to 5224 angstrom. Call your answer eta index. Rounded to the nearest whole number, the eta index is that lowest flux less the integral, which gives -84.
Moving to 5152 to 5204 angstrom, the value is -154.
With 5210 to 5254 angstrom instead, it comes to -139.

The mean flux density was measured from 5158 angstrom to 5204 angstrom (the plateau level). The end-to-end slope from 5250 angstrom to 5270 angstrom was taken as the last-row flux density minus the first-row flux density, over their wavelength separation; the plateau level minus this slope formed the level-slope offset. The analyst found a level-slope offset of 3.04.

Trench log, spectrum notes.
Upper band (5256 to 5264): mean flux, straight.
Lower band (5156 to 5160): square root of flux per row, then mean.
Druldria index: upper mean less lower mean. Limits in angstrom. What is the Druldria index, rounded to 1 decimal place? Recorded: 2.0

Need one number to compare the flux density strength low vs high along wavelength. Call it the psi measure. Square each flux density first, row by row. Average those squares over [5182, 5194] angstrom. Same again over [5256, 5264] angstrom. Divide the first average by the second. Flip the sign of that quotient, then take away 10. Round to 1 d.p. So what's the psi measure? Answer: -10.8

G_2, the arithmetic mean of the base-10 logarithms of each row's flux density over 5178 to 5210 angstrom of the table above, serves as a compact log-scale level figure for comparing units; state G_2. 0.507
